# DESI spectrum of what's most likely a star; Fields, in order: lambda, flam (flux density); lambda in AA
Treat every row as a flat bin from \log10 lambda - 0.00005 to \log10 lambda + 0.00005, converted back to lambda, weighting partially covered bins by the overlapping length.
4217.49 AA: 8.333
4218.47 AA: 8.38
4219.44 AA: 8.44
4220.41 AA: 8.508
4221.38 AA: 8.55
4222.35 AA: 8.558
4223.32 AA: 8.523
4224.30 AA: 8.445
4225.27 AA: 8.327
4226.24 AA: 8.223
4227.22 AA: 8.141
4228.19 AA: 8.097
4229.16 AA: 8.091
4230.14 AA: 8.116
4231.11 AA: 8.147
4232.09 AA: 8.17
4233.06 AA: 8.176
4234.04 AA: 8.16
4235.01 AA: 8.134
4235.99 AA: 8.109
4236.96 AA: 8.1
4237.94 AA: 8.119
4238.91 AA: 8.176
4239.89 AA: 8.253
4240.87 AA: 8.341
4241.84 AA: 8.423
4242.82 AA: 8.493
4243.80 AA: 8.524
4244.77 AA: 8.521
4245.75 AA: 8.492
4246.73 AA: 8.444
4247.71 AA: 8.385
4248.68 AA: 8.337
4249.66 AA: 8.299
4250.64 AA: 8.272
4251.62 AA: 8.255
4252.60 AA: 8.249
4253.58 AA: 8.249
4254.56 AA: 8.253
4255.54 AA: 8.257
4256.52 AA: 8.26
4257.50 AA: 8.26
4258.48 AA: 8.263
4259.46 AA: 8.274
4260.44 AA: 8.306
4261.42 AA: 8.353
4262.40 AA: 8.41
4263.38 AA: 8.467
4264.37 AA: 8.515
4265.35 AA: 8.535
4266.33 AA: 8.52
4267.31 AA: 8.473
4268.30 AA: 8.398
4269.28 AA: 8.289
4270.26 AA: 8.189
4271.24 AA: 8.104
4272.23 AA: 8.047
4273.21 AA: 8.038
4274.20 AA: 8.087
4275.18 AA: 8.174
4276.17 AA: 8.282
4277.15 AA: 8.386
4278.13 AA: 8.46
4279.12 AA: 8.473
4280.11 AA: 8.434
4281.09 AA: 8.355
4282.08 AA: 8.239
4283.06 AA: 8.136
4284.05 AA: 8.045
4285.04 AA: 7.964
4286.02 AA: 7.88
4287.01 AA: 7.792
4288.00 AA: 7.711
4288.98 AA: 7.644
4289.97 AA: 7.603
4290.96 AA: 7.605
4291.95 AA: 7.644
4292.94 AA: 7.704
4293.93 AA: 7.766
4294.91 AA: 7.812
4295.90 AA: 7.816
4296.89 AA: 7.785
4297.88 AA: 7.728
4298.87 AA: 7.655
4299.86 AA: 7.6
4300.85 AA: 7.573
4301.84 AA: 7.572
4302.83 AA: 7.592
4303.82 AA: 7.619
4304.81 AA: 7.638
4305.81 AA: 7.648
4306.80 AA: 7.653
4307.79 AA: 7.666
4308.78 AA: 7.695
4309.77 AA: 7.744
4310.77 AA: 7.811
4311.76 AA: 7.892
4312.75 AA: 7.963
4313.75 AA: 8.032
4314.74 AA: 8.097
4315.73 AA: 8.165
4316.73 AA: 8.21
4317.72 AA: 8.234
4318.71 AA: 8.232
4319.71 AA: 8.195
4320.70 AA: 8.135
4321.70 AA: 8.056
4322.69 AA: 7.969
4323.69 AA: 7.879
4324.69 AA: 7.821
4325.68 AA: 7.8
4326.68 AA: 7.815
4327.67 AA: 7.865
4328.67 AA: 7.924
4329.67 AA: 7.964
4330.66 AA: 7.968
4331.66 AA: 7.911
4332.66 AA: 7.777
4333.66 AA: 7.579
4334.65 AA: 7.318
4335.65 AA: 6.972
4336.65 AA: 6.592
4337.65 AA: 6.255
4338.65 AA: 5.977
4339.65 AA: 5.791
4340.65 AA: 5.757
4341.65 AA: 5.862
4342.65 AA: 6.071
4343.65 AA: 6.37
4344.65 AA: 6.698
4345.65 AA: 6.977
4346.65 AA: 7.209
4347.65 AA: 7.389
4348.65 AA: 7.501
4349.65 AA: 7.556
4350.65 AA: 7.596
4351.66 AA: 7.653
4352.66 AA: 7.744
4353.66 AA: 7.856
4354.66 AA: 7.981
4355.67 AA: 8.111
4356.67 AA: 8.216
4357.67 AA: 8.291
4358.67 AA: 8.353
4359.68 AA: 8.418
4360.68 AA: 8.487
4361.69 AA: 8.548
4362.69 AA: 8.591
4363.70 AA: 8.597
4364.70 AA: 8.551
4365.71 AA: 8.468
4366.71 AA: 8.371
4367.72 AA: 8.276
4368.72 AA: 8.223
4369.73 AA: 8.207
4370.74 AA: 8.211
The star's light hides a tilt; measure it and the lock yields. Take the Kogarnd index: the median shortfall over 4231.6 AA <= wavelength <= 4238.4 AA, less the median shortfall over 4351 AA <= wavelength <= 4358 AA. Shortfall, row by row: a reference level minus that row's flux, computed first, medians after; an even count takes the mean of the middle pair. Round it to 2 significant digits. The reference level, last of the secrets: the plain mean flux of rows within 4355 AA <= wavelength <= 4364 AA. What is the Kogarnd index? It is -0.15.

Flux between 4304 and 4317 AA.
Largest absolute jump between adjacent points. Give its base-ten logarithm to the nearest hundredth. -1.09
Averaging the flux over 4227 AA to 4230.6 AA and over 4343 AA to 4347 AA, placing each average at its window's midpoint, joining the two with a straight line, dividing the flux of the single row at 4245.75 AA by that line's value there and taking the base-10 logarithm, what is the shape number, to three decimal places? 0.030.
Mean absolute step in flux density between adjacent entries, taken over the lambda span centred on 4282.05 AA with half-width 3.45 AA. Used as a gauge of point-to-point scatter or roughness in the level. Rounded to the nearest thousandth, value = 0.085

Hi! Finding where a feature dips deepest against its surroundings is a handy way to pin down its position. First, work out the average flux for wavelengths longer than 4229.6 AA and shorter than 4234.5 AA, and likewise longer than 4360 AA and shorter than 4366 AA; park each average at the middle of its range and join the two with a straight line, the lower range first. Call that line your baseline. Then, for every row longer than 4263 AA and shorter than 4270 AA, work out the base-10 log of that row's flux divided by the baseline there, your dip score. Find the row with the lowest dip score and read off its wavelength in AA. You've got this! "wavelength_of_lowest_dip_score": 4269.28 AA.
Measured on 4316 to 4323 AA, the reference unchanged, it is 4322.69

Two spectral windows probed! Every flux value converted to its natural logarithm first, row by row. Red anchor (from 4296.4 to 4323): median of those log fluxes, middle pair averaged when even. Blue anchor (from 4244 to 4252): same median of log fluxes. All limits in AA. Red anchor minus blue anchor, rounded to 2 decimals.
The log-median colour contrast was -0.07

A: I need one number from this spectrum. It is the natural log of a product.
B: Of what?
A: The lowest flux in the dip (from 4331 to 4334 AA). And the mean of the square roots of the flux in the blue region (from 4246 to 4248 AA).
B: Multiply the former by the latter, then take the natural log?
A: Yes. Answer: 3.09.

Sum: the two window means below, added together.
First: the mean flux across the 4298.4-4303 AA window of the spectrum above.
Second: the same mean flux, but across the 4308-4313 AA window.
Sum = 15.4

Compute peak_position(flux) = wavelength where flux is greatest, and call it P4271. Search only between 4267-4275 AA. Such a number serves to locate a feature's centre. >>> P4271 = 4267.31 AA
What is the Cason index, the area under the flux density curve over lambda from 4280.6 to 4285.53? 40.2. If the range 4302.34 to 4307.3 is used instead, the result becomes 37.8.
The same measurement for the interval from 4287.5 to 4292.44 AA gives 37.7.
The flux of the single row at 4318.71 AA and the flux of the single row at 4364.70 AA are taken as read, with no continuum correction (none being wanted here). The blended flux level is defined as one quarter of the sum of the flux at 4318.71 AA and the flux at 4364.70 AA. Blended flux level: 4.20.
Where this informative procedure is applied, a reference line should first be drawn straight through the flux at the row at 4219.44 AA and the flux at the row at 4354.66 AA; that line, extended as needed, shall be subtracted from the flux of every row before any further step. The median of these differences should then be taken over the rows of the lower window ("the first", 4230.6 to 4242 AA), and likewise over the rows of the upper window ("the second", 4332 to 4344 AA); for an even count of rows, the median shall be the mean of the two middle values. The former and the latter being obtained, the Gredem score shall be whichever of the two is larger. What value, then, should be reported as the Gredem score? -0.23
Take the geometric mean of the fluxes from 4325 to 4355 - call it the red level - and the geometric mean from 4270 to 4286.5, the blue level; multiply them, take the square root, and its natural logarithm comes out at 2.04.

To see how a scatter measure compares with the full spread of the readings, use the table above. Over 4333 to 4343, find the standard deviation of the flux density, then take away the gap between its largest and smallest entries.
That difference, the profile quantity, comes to -1.2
